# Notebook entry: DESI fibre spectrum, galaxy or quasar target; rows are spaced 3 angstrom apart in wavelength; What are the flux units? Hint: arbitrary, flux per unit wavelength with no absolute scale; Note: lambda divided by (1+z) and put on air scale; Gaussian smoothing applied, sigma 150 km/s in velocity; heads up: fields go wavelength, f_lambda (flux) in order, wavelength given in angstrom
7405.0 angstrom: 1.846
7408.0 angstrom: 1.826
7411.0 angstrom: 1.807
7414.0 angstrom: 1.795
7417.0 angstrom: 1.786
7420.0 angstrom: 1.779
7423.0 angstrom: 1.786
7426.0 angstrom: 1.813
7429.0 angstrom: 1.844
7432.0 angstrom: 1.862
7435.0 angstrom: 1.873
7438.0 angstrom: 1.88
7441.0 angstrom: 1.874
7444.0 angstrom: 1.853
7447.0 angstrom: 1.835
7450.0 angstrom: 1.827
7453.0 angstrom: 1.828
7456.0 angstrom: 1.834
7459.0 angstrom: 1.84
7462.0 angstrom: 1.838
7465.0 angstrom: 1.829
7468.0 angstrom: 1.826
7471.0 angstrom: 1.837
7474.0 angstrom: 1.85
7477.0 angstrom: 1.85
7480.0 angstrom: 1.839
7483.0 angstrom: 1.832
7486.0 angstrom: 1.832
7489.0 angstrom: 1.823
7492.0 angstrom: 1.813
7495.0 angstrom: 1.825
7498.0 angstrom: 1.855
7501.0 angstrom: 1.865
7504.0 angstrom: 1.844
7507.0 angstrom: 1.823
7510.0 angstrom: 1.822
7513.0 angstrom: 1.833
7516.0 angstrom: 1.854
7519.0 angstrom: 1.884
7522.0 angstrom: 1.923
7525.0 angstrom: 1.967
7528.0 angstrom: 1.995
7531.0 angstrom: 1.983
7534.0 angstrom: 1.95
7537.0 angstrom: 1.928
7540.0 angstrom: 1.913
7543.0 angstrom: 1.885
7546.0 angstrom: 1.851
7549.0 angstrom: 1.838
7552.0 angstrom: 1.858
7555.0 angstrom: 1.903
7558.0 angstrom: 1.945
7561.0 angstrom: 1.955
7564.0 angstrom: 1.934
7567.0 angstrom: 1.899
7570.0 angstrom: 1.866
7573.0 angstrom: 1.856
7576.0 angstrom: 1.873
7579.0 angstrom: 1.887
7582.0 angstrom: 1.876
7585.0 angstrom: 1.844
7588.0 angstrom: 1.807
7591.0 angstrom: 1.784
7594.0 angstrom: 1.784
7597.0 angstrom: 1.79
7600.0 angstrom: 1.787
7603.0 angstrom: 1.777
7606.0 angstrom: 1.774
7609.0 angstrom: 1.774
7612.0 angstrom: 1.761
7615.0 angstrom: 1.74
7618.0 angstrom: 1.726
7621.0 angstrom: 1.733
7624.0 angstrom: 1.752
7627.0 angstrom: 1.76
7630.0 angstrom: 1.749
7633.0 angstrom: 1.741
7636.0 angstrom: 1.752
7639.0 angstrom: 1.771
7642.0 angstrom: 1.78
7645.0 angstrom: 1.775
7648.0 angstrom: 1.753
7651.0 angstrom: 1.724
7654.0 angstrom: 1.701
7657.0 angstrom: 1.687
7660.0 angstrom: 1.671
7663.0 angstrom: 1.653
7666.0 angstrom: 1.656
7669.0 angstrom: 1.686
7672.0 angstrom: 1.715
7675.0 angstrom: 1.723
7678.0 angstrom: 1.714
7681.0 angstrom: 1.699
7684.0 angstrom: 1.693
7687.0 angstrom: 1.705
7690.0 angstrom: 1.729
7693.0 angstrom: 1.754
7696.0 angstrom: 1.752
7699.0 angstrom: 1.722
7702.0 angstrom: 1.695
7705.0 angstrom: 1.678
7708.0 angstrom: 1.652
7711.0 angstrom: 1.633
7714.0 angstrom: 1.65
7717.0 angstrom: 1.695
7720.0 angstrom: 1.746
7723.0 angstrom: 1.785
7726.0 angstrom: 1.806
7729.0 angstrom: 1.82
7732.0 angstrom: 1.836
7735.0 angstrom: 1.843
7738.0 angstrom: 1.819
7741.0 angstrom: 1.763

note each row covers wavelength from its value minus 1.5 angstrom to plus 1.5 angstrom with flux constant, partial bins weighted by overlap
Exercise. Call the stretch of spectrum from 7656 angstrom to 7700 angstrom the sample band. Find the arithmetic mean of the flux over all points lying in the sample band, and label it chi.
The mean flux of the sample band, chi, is 1.70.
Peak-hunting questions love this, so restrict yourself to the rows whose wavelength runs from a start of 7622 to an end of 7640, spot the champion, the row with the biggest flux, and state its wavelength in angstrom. 7639.0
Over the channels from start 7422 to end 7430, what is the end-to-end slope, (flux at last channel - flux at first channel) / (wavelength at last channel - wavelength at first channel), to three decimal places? 0.010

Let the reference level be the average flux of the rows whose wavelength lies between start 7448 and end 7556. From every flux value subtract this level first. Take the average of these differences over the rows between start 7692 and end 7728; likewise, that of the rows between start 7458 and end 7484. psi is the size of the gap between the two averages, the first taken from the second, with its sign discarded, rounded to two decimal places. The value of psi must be 0.12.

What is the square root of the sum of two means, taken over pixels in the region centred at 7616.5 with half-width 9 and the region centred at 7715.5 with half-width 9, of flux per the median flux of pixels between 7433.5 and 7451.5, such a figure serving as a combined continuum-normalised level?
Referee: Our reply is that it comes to 1.359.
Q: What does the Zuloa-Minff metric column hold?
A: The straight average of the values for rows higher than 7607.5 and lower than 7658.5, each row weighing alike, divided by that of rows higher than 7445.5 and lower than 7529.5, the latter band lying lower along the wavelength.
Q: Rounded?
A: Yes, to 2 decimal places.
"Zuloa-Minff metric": 0.94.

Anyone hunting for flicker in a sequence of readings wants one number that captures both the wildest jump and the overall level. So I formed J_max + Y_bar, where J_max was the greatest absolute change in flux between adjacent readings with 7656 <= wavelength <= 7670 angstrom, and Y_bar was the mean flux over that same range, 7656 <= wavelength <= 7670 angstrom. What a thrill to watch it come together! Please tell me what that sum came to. 1.70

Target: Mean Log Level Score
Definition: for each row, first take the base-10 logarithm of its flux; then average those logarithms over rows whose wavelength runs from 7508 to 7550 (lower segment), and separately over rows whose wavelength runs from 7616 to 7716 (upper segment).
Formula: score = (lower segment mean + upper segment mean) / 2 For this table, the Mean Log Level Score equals 0.257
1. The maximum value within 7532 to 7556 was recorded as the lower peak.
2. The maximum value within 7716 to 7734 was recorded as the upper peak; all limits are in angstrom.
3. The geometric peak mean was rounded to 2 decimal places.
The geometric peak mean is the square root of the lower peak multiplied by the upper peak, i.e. 1.89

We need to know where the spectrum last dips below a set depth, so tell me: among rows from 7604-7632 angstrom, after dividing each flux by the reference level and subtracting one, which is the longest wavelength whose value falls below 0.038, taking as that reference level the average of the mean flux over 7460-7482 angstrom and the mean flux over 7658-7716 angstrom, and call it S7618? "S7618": 7630.0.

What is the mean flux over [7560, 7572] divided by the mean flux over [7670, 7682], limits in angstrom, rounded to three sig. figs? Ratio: 1.12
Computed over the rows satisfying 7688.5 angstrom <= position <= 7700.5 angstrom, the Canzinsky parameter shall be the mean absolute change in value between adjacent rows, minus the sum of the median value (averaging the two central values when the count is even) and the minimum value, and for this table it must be -3.44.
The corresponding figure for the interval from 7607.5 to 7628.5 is -3.46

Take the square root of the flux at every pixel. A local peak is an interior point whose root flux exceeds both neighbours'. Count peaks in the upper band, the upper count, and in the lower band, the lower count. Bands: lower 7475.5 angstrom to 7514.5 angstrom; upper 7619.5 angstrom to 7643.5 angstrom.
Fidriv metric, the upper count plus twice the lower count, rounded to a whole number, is 3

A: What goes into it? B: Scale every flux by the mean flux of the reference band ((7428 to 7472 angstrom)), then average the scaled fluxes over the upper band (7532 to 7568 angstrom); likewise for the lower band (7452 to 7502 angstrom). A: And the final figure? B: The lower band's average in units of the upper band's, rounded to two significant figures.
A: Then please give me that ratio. 0.96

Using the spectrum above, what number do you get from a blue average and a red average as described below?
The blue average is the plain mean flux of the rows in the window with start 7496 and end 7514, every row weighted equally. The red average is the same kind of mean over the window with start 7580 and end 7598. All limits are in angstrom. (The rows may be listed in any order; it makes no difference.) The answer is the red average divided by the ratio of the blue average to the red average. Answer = 1.79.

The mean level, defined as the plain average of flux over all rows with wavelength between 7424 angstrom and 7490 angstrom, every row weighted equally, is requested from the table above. 1.84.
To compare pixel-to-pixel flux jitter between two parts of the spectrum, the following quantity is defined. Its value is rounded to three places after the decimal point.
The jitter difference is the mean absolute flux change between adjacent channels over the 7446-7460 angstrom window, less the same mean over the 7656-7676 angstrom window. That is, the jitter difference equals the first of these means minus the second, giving -0.012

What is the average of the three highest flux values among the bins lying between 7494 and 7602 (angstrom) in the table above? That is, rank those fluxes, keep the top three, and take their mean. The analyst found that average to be 1.98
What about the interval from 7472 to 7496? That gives 1.85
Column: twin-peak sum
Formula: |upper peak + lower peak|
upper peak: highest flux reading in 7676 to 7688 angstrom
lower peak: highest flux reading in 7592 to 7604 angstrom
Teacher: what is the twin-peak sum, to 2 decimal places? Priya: 3.50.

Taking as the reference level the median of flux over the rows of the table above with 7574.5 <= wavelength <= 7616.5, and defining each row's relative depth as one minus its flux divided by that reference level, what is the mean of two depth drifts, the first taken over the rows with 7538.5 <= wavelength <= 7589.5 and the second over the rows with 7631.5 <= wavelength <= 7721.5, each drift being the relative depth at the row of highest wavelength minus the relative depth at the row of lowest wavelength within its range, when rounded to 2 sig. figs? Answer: 0.028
